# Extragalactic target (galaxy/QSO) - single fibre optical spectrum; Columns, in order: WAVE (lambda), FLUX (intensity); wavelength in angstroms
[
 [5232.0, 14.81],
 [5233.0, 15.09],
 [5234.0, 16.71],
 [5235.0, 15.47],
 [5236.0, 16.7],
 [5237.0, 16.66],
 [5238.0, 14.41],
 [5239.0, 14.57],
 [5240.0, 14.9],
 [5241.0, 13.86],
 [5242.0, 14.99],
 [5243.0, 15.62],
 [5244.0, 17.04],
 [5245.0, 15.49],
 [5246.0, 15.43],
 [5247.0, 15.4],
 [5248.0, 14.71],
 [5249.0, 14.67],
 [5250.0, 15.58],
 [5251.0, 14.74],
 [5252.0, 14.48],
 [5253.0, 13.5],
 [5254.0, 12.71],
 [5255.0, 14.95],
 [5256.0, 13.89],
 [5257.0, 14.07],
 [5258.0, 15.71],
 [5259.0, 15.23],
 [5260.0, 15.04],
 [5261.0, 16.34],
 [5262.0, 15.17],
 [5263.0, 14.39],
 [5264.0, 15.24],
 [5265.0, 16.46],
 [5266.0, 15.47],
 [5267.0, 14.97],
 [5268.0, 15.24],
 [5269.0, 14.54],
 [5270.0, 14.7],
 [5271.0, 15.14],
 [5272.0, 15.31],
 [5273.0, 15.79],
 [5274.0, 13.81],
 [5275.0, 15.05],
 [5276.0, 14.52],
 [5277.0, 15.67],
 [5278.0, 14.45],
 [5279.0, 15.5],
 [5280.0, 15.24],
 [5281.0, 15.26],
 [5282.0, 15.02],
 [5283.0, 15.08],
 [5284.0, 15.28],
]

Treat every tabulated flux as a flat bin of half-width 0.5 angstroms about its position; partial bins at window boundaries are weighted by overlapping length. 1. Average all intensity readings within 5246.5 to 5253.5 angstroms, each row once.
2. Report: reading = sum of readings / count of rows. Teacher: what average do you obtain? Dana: 14.7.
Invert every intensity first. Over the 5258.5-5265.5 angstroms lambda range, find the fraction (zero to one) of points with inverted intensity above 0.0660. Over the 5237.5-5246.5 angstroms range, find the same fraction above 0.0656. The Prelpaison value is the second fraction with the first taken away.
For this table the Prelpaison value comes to 0.27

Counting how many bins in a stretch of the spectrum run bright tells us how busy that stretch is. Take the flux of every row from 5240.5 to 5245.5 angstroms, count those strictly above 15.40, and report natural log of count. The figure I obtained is 1.10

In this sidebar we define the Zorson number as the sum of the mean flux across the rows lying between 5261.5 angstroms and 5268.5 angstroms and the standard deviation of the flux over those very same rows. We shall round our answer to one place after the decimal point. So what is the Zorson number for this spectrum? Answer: 15.9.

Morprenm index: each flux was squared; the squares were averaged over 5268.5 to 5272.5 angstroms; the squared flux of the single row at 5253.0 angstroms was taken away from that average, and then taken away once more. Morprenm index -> -142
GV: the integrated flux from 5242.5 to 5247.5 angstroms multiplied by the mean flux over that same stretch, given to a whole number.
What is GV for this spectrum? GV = 1248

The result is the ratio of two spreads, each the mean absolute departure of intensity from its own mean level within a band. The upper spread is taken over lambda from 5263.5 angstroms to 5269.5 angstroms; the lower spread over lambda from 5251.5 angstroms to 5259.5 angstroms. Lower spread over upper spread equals 1.8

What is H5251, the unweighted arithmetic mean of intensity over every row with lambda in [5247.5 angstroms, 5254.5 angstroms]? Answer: 14.3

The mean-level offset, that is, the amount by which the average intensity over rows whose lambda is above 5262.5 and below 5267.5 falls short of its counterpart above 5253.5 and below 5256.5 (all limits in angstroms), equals -1.5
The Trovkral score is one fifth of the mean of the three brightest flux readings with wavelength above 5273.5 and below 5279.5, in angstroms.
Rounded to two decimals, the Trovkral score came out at 3.08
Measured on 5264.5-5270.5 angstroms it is 3.14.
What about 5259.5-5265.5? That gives 3.20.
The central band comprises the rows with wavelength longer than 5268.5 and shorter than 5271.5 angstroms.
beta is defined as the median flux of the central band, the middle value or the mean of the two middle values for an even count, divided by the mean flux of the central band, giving 0.99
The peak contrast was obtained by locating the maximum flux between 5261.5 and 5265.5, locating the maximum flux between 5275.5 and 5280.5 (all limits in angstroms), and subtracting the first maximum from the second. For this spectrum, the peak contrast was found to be -0.8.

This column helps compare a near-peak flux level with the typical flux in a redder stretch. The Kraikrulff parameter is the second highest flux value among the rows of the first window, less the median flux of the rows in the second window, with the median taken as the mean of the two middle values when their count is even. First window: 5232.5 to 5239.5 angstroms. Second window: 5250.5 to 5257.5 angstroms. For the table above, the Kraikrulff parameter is 2.63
